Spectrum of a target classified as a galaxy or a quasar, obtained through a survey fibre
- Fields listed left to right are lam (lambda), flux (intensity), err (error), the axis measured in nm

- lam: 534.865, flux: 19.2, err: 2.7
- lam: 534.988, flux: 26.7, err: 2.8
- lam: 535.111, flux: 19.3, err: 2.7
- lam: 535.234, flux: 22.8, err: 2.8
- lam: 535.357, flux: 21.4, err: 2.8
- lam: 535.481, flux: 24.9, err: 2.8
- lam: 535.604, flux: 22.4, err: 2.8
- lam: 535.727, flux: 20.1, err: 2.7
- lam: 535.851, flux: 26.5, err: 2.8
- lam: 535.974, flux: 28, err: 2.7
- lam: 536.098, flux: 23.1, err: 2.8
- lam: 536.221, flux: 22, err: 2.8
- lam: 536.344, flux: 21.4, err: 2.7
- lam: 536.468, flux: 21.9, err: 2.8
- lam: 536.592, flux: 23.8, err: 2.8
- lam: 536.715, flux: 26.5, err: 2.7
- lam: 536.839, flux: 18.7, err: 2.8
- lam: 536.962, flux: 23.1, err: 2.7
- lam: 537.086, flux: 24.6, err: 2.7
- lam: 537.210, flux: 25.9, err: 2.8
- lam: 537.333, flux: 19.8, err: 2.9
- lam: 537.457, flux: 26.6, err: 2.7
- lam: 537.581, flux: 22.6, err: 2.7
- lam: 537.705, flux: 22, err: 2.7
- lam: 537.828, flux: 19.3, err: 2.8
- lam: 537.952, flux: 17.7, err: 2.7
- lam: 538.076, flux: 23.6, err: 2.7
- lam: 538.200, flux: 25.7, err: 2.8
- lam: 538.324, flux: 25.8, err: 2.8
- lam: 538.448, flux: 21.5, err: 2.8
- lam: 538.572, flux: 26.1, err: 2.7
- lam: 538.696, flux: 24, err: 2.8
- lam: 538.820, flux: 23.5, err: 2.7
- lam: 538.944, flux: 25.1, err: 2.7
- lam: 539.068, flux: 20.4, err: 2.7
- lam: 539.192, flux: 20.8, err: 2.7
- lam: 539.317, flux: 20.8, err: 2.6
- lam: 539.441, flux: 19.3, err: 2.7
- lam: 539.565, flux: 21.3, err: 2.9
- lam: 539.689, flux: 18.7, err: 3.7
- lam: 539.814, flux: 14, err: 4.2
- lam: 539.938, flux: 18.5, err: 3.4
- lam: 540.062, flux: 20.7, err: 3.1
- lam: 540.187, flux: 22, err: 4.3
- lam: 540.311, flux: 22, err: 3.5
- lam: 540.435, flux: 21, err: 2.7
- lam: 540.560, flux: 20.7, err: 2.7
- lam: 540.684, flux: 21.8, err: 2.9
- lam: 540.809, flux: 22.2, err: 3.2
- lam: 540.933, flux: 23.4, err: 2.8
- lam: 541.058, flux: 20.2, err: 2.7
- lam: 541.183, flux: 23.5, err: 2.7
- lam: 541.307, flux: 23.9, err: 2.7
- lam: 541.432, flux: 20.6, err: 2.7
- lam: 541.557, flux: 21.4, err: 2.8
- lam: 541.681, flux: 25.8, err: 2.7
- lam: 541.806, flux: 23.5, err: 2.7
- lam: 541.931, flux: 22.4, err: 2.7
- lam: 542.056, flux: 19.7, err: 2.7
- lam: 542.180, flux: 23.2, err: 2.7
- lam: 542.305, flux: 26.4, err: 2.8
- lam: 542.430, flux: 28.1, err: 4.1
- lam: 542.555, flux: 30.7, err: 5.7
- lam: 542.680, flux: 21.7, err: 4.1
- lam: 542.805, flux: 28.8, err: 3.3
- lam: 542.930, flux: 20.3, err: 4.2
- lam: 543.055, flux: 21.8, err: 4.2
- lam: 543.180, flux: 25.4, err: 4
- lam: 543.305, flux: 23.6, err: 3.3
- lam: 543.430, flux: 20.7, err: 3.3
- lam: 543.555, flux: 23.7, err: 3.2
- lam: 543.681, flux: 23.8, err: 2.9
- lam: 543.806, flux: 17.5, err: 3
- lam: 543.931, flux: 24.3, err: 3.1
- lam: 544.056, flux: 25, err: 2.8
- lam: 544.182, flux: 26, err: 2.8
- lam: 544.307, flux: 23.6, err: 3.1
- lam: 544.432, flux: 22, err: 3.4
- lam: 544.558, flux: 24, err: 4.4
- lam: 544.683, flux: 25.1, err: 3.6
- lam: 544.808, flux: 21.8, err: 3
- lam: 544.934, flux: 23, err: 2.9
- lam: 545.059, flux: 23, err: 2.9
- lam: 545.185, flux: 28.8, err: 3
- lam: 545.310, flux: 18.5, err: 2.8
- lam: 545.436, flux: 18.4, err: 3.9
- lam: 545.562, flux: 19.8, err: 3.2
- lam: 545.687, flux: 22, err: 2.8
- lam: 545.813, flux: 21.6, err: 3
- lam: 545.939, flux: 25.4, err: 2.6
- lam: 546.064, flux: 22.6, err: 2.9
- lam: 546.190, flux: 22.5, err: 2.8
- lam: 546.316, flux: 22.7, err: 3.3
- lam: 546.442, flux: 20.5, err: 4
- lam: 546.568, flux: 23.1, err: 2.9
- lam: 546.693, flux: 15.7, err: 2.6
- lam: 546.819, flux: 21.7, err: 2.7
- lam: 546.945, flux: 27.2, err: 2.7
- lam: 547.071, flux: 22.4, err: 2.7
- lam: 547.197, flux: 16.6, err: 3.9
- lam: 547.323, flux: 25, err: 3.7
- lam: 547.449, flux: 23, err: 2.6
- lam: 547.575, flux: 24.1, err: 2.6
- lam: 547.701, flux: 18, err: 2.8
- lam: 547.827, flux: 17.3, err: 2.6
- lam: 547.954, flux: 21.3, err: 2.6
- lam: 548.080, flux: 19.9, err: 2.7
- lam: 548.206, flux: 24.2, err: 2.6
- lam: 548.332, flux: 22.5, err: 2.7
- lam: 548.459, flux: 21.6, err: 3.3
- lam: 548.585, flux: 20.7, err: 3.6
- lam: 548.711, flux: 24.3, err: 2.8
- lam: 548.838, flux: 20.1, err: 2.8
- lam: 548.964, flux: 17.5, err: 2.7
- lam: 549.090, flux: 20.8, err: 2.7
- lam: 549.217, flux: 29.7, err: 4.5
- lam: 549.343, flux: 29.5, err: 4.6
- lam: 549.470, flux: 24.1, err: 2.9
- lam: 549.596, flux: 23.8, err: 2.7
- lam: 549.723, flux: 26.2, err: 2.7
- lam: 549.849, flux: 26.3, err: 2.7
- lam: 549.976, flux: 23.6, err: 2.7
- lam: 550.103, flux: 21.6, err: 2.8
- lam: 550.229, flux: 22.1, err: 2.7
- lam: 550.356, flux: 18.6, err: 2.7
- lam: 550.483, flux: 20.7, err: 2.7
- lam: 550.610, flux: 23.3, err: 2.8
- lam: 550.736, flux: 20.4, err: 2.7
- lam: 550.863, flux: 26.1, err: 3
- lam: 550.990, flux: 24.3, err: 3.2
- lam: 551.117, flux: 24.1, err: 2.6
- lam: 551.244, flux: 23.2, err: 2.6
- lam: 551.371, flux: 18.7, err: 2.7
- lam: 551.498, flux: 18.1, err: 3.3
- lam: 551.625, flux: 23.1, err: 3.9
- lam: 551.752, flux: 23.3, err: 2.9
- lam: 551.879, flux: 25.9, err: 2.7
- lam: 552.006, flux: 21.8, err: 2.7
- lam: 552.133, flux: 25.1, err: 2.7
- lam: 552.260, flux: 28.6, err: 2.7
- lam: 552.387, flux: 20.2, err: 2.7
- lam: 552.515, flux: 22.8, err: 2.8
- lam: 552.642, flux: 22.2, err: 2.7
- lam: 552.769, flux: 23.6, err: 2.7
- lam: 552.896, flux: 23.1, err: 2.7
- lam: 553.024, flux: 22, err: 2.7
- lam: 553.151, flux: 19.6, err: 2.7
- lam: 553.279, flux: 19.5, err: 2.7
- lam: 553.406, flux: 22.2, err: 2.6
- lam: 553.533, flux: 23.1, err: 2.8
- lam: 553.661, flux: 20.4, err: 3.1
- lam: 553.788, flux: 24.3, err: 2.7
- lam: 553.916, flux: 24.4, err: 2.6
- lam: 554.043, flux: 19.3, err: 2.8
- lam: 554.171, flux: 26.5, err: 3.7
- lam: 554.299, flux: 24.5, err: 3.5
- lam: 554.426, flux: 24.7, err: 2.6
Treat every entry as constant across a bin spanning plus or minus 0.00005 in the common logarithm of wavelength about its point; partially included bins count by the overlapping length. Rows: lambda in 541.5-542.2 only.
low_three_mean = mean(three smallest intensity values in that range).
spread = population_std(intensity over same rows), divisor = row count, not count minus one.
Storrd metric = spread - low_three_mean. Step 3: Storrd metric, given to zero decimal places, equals -19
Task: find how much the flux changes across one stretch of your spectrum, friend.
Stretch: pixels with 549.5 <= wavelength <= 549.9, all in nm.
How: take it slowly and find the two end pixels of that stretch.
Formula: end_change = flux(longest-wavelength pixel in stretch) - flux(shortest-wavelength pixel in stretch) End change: 2.5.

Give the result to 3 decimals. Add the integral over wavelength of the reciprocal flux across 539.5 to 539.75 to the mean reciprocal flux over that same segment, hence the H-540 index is 0.063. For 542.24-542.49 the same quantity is 0.046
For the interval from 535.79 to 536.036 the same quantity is 0.046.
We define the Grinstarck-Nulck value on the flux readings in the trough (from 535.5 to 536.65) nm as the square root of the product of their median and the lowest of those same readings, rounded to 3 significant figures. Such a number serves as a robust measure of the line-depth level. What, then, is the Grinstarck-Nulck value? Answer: 21.2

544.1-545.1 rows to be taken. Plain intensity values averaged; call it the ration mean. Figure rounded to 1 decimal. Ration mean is 23.6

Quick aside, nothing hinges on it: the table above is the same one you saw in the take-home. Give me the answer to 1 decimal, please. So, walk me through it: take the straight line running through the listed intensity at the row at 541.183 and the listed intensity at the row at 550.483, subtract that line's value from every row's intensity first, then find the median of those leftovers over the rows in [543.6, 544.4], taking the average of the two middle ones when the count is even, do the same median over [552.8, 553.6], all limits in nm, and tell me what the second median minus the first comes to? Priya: 0.9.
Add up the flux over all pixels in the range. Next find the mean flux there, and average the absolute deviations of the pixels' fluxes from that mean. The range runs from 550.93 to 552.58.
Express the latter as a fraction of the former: 0.0069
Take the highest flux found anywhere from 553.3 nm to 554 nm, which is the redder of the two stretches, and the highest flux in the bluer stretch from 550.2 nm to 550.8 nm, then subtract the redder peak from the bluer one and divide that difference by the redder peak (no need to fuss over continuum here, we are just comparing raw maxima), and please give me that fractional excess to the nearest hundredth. -0.05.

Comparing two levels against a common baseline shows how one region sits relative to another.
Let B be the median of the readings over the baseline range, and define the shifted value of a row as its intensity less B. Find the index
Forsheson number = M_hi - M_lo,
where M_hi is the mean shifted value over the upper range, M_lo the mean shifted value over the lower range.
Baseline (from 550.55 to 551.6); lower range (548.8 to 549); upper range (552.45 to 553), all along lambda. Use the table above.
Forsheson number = 4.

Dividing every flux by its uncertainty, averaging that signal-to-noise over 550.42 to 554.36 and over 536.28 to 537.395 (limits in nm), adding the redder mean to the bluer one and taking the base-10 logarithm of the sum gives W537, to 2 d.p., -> 1.21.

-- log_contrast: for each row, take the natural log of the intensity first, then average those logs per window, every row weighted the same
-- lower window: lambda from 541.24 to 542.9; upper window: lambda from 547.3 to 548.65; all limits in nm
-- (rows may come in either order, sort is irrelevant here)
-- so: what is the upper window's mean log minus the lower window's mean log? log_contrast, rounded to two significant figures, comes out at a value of -0.12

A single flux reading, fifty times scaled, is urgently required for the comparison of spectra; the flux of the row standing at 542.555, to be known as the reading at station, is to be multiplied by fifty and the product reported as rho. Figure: 1535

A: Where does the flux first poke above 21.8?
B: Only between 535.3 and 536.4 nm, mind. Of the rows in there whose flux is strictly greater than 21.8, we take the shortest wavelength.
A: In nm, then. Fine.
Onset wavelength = 535.481 nm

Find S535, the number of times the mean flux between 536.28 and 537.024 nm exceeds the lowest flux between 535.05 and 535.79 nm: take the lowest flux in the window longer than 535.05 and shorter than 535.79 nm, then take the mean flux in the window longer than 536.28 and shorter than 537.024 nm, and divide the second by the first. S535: 1.17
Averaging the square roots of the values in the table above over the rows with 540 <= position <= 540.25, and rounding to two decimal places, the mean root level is 4.62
